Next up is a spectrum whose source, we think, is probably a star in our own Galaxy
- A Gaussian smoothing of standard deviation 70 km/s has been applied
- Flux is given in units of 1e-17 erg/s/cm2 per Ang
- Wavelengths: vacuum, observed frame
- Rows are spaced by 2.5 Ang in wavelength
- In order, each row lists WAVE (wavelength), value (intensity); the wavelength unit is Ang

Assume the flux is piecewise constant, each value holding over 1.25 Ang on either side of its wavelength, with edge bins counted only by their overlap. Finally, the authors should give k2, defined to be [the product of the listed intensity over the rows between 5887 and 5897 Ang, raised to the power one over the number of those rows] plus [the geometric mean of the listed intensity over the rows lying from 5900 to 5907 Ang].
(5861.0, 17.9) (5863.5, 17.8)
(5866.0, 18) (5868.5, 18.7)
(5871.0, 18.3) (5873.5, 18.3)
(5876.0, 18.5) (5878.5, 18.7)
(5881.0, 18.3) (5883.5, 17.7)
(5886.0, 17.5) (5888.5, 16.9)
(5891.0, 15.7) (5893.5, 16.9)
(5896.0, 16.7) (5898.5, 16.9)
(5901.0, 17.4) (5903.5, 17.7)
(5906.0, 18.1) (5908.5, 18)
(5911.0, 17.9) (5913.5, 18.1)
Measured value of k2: 34.3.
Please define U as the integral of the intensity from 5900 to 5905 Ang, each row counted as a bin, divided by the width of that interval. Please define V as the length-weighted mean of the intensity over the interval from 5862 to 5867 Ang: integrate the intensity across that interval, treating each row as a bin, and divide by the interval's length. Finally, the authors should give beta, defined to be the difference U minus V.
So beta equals -0.31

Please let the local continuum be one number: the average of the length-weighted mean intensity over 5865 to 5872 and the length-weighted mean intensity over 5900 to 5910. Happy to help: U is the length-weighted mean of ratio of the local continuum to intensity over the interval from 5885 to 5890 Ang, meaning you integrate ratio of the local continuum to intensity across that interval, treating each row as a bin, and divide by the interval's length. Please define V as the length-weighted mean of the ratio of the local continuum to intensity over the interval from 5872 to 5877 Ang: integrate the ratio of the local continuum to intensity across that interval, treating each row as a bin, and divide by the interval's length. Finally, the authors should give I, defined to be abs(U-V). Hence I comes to 0.074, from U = 1.06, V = 0.98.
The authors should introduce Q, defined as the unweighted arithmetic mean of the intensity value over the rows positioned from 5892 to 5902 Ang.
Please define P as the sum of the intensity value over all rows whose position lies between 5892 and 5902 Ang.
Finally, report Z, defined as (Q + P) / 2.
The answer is 42.4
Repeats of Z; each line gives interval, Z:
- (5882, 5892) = 42.4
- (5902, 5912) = 44.8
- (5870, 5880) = 46.1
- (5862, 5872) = 45.5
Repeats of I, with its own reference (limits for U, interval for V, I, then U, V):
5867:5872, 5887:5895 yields 0.116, 0.98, 1.09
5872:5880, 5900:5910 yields 0.037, 0.98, 1.02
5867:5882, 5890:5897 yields 0.121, 0.98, 1.10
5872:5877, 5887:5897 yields 0.109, 0.98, 1.09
